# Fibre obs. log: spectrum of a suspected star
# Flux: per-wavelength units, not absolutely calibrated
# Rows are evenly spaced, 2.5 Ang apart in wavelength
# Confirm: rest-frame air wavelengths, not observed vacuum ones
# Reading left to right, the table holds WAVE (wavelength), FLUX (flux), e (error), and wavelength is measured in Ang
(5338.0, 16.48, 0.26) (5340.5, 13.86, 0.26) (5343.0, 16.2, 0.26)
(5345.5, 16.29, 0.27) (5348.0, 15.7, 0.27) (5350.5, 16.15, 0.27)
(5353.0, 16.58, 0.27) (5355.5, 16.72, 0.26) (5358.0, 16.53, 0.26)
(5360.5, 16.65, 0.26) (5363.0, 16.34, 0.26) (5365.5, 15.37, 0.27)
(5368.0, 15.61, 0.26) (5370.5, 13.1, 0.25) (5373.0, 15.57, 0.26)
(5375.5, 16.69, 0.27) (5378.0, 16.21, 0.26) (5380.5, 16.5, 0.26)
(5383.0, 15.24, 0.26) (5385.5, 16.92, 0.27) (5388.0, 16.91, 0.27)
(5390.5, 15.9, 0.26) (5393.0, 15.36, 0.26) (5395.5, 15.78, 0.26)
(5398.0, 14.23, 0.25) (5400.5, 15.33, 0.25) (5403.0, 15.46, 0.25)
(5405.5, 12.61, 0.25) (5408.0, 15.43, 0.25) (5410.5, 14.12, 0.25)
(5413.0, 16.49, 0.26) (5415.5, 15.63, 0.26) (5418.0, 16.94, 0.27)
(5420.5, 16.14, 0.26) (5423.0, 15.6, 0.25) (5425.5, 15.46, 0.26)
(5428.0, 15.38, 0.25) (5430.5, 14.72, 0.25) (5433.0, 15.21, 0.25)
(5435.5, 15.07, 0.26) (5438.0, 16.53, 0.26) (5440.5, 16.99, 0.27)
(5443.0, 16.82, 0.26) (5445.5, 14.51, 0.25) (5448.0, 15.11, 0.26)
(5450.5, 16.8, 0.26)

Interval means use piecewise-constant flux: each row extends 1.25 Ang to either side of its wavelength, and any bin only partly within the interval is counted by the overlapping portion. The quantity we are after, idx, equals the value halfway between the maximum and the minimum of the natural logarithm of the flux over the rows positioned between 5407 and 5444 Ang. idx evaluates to 2.74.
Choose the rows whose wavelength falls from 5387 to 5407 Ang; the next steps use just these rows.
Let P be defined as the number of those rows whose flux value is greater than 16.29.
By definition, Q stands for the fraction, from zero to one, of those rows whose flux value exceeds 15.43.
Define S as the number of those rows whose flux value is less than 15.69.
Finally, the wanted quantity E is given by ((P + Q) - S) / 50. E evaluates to -0.070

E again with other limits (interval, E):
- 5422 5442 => -0.070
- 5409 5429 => -0.045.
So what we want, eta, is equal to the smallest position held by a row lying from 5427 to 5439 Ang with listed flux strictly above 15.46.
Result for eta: 5438.0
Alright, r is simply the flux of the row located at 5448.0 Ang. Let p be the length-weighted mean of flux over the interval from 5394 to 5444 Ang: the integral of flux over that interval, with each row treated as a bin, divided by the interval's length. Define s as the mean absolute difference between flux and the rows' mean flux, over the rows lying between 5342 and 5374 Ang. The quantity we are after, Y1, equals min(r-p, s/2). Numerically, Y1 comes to -0.4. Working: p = 15.49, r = 15.11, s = 0.64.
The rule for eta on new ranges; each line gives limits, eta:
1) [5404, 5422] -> 5413.0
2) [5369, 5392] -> 5373.0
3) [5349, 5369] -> 5350.5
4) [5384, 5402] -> 5385.5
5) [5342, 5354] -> 5343.0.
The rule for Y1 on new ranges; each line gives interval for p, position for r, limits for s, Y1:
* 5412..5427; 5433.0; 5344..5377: -0.8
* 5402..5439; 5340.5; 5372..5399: -1.5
